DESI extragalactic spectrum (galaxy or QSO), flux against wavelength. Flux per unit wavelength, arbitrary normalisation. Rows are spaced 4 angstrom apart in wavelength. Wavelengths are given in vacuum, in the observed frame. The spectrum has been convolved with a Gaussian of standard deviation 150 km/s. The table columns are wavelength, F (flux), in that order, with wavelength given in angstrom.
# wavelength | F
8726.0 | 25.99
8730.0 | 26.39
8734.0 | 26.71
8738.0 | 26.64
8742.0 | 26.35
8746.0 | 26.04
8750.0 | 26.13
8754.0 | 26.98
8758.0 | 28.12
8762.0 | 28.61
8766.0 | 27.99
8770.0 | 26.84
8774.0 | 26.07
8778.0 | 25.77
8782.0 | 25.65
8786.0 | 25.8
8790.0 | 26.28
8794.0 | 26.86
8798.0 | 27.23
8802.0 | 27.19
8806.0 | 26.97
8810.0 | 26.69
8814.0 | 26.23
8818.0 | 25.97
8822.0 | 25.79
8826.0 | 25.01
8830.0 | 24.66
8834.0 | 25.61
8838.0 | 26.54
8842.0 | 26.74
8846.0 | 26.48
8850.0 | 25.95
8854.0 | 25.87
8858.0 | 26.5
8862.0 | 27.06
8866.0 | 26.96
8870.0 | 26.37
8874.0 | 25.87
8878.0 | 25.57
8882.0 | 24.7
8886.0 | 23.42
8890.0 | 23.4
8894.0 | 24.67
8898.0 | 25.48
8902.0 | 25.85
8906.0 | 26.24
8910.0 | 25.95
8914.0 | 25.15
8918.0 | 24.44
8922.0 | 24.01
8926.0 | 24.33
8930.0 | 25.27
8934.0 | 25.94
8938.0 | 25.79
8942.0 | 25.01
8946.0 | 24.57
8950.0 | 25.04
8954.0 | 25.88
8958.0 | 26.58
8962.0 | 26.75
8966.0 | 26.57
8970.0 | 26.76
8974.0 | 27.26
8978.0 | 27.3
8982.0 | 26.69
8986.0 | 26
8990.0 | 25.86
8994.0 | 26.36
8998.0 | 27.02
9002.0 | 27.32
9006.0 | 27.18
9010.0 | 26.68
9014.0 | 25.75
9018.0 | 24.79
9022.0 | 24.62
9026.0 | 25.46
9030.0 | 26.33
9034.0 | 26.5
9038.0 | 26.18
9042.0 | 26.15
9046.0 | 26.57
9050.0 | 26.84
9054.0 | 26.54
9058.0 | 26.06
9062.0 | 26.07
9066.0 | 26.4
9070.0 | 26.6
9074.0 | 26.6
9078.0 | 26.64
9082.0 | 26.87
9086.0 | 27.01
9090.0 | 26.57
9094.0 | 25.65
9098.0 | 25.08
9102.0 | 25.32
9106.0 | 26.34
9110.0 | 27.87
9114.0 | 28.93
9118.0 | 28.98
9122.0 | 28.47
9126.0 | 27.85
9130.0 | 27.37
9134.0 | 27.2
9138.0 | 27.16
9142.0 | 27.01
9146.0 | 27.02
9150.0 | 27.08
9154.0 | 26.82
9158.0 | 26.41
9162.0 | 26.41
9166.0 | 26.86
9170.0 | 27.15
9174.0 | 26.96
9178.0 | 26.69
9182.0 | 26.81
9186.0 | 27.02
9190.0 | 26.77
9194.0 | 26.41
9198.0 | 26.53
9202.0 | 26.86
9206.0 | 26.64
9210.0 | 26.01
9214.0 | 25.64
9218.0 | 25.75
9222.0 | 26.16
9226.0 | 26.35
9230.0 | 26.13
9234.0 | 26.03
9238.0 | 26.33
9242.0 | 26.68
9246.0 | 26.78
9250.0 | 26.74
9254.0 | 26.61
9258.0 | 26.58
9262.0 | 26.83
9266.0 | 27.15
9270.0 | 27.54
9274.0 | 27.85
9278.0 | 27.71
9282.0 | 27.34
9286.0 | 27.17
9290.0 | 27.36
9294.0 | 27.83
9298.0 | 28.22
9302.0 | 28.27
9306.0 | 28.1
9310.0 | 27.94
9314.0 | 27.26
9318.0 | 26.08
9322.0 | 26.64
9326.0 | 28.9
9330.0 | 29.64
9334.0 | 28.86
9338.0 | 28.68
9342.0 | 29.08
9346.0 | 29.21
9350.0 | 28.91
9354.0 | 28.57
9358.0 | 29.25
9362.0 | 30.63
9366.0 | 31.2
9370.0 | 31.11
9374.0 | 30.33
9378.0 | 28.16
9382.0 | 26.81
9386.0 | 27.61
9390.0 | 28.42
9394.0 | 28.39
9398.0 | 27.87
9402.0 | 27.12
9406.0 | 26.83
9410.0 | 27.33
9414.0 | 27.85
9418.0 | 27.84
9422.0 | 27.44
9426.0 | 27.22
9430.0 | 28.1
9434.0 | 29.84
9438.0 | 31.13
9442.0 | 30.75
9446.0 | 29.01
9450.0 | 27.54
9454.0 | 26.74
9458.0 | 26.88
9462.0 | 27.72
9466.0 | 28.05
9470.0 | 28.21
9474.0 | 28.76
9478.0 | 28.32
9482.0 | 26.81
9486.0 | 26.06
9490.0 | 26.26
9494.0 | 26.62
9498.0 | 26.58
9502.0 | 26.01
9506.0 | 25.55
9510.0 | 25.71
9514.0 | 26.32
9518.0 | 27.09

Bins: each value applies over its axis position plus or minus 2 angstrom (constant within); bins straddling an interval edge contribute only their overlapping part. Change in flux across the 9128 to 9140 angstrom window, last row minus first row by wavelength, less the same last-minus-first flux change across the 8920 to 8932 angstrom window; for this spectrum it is -1.5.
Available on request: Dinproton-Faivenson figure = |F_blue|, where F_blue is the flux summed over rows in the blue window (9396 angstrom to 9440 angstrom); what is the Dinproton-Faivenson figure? 309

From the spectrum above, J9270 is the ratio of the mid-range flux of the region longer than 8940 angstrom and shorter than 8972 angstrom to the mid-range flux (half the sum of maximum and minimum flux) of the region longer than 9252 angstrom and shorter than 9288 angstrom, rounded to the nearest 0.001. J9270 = 0.943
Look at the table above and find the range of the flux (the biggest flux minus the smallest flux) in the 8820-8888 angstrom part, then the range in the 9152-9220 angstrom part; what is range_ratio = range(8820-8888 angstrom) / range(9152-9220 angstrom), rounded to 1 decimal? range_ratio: 2.4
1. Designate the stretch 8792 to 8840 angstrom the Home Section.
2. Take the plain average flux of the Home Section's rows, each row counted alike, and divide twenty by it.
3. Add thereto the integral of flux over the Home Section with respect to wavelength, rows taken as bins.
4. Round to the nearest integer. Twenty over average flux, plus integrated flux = 1260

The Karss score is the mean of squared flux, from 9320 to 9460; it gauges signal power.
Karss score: 818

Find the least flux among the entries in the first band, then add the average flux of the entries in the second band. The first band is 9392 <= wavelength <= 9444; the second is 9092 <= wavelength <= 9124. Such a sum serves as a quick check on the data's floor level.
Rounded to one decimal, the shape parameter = 53.9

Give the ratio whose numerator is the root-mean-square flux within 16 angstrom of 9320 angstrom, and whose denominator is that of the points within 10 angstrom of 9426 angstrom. 0.99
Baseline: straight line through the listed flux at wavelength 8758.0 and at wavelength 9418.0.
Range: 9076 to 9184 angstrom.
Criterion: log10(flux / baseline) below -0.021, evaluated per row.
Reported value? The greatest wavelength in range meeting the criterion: 9162.0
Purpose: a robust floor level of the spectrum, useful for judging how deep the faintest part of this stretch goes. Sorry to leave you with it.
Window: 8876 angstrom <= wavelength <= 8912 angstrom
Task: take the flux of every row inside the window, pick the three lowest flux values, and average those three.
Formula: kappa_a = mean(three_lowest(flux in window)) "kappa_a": 23.8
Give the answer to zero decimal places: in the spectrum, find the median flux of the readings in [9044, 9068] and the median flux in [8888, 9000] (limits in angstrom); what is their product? 685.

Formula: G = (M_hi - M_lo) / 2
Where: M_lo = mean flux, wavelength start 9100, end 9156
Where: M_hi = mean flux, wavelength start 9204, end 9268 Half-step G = -0.5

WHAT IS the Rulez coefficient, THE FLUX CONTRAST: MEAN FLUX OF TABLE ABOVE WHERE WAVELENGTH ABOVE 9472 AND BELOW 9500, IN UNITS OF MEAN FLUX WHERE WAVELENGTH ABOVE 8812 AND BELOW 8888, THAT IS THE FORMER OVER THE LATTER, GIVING 1.05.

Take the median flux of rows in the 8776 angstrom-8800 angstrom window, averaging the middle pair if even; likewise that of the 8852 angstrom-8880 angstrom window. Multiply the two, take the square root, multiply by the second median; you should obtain 691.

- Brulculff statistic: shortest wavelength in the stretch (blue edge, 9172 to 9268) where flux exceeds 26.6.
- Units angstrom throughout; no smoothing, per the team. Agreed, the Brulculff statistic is 9174.0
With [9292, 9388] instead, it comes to 9294.0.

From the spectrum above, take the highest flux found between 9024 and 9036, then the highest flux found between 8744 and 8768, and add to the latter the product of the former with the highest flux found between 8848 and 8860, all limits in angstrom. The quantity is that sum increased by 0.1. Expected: 731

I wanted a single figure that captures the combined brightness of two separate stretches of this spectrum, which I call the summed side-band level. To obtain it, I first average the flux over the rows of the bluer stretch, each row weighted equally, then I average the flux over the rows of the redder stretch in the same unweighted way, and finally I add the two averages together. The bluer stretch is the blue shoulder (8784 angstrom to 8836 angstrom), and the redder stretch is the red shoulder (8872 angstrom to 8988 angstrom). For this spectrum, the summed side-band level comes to 51.71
